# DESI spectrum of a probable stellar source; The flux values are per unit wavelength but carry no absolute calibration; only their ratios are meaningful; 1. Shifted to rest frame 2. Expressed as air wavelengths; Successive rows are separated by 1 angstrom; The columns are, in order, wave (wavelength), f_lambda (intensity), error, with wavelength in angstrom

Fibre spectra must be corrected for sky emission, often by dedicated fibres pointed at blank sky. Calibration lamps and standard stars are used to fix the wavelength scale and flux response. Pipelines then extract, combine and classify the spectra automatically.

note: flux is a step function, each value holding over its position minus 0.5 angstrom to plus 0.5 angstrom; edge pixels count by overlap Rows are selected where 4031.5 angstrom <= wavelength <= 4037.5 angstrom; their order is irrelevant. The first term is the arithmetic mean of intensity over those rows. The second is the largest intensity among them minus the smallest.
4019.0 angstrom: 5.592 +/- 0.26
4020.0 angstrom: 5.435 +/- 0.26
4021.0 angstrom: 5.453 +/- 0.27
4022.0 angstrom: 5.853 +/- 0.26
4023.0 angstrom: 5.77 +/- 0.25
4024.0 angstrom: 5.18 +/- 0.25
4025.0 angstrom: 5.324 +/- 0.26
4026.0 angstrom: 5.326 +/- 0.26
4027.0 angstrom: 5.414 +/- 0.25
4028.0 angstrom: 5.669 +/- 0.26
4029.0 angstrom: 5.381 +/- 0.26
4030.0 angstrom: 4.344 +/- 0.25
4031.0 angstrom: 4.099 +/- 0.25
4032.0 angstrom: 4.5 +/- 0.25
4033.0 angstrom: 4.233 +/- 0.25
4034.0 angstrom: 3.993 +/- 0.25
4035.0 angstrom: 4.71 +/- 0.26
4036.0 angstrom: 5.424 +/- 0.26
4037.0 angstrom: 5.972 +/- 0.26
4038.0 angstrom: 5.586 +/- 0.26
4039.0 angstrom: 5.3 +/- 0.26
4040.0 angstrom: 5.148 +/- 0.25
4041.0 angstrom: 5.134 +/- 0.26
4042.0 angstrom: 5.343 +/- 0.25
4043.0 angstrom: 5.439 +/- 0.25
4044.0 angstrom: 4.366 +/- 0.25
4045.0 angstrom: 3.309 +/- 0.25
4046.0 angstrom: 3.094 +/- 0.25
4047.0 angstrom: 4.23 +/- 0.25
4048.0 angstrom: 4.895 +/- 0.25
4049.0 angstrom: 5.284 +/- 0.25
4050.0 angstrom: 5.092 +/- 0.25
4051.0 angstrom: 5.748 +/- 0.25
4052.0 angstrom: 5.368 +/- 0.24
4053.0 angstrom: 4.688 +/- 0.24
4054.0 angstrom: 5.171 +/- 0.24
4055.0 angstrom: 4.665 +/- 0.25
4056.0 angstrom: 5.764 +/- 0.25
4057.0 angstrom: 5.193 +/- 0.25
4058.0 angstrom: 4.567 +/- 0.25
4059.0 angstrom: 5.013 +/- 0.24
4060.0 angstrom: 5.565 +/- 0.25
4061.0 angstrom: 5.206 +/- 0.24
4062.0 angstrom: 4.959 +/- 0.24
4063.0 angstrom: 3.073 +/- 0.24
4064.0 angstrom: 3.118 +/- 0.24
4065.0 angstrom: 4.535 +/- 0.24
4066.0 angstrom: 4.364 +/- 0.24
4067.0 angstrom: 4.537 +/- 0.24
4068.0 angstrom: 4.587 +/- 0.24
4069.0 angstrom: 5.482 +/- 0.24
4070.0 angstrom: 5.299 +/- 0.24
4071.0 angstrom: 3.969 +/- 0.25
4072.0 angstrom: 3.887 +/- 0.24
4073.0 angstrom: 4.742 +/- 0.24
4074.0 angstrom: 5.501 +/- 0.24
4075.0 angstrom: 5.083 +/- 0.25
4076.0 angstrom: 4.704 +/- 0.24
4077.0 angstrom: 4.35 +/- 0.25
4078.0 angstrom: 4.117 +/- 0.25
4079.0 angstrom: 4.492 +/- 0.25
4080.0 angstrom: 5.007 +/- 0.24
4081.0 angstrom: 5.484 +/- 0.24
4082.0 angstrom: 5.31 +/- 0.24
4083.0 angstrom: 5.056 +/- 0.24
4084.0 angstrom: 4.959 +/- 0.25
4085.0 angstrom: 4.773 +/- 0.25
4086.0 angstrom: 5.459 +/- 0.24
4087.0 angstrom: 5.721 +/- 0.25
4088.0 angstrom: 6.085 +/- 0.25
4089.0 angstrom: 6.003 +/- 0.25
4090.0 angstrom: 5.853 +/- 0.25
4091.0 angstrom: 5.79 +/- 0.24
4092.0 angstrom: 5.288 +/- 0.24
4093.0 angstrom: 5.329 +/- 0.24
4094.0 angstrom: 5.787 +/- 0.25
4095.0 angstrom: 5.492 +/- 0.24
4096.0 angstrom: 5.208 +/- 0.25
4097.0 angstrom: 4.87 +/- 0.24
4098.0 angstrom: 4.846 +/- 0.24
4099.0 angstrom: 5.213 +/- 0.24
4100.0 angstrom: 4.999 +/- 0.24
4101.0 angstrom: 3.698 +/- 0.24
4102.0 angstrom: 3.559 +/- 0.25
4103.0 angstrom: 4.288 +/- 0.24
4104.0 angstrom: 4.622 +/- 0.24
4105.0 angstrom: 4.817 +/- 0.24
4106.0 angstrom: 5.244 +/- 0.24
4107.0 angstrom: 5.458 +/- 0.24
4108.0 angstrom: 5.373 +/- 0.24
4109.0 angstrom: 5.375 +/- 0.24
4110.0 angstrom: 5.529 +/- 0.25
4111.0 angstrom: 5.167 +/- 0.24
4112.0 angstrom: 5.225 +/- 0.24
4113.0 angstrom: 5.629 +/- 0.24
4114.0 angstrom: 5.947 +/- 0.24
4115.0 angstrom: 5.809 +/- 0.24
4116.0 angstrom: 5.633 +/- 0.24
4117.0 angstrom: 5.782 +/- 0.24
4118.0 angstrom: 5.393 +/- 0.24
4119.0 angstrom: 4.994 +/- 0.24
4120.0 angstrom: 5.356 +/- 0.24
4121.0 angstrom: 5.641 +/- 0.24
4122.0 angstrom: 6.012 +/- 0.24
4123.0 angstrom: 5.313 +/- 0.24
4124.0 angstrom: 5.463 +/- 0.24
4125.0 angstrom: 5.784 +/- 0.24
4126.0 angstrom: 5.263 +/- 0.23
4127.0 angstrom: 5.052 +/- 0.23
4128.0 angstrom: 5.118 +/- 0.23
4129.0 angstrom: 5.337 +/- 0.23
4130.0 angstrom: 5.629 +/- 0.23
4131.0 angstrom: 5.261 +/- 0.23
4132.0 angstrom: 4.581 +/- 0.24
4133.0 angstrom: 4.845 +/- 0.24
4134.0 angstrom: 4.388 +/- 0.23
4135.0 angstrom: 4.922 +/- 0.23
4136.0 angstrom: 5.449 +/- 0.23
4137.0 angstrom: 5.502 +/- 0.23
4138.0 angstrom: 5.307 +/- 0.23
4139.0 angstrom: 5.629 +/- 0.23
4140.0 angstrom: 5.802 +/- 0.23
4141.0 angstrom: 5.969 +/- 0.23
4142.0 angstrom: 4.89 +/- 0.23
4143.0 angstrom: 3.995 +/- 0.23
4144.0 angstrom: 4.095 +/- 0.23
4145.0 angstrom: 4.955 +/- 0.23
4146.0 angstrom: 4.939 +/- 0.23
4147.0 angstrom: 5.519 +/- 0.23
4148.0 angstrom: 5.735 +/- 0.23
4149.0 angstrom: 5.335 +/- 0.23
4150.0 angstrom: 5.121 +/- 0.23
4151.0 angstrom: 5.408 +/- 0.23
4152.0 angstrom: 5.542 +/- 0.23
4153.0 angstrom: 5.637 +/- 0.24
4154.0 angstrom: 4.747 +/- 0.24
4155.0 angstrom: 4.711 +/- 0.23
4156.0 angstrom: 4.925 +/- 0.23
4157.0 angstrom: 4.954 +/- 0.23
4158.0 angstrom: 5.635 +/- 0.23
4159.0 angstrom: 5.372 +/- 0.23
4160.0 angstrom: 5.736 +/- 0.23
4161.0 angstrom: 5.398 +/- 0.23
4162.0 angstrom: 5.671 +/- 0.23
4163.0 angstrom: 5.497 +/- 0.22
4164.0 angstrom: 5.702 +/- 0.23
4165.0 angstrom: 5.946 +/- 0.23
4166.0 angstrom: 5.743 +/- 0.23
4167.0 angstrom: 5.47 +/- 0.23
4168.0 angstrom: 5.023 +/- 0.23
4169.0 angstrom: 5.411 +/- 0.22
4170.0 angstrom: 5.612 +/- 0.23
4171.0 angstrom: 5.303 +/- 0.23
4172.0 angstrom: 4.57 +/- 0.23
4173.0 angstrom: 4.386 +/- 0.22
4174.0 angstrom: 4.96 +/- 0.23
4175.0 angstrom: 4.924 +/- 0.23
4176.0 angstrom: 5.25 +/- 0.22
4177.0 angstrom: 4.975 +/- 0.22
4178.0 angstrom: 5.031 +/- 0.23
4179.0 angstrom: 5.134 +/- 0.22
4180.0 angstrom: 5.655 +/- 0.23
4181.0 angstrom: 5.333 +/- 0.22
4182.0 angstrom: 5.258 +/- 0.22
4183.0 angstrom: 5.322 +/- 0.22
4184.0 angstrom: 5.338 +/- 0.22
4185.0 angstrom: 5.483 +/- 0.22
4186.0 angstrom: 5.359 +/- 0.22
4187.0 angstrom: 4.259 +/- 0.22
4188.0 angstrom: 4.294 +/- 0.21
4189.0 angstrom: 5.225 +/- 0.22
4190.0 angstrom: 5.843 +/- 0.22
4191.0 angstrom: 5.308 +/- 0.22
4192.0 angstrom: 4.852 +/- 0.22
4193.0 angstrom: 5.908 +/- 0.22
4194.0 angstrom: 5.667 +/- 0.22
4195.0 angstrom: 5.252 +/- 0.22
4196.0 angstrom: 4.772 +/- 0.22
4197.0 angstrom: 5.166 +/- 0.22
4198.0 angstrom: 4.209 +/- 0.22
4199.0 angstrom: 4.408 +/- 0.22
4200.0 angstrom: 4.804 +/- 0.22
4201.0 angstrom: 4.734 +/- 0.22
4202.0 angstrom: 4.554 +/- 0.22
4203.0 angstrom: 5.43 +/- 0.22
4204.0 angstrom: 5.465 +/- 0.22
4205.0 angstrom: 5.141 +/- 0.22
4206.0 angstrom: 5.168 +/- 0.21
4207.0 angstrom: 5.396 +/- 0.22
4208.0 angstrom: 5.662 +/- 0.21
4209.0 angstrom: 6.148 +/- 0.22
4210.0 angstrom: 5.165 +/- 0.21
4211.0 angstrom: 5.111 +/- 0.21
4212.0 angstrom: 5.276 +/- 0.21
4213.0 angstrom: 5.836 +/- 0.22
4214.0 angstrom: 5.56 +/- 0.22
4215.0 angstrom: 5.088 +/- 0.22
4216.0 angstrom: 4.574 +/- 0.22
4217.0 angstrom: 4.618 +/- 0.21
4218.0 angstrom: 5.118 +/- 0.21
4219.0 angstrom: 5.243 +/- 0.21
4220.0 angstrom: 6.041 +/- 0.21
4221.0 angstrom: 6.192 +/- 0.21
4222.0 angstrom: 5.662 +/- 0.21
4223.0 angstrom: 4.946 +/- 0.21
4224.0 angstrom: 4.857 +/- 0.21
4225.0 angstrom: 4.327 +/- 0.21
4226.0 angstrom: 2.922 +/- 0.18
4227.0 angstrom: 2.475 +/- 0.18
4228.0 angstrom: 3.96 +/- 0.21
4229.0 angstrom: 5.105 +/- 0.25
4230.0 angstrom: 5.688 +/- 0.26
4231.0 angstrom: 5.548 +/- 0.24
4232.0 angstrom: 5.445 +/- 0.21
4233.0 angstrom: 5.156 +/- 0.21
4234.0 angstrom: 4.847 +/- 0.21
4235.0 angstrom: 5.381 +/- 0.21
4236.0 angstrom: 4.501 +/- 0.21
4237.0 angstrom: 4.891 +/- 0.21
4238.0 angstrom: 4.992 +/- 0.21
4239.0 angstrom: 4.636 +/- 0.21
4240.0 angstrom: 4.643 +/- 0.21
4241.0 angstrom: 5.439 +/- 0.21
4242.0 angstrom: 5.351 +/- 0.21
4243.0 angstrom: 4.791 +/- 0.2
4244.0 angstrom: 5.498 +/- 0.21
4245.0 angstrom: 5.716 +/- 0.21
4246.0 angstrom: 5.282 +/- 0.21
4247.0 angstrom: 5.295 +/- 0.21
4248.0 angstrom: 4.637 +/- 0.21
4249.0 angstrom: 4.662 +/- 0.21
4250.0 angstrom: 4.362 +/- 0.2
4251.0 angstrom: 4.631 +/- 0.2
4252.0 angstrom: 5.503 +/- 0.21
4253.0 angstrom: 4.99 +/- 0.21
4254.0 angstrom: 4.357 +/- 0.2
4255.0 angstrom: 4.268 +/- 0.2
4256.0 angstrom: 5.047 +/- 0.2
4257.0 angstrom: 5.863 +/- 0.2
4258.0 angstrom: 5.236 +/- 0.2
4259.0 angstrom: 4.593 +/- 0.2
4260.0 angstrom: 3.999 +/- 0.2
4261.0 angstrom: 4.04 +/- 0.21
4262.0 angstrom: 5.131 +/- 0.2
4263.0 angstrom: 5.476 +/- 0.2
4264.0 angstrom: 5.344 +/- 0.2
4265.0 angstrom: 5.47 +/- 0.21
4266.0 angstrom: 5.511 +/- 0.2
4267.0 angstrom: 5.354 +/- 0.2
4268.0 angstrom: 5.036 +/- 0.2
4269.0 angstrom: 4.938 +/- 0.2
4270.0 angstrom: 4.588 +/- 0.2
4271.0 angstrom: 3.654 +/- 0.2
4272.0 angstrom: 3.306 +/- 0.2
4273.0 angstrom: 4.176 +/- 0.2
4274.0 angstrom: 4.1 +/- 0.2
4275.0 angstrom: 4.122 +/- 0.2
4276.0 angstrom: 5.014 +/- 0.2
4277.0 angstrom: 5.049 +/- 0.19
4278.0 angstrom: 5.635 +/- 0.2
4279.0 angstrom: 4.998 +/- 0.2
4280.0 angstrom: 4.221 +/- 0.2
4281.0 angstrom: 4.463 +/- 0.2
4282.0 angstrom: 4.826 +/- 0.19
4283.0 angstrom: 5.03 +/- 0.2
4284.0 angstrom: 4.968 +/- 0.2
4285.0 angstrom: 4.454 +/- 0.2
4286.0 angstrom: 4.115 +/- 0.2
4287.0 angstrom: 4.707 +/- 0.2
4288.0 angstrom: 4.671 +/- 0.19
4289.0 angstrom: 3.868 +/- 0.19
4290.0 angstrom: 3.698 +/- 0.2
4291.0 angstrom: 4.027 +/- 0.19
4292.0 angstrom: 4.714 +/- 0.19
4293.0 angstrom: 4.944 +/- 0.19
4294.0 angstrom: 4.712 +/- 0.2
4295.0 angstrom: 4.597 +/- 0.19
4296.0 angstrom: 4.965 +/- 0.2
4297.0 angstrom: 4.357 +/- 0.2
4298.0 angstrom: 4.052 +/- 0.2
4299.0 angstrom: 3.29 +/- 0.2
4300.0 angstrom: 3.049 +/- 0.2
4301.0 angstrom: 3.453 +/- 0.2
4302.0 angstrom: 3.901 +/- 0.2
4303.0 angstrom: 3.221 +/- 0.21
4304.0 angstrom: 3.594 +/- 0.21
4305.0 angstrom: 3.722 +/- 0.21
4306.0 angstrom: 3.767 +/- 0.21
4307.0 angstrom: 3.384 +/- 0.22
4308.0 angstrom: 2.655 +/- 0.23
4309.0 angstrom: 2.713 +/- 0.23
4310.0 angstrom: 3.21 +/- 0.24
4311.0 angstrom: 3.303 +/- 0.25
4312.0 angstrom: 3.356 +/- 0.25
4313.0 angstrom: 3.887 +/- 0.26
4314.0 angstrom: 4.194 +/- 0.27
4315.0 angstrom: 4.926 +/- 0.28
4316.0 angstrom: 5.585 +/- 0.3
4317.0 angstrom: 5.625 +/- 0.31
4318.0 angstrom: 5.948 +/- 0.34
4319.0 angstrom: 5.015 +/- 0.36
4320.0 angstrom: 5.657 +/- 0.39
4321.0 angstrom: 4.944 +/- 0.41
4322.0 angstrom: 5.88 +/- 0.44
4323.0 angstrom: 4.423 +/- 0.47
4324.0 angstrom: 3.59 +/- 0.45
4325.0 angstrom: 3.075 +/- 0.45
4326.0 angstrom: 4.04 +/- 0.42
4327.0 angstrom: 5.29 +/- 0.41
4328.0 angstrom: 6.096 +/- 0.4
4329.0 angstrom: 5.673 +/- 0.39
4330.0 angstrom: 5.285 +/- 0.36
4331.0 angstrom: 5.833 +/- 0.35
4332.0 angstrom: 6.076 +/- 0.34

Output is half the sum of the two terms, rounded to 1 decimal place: 3.4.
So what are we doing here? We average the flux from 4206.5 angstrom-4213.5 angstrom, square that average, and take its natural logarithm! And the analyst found 3.41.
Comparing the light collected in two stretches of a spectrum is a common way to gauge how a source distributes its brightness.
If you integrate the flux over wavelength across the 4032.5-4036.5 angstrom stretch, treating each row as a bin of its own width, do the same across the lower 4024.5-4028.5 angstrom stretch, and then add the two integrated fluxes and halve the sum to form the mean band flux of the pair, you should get 20.0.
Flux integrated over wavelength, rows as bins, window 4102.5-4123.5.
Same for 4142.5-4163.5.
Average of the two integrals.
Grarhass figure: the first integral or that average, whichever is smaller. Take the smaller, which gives 111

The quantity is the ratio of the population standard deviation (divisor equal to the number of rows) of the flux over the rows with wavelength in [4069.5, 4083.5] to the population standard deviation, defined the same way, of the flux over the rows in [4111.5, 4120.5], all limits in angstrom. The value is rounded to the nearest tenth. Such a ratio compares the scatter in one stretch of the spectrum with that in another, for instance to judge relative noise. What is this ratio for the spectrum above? 1.8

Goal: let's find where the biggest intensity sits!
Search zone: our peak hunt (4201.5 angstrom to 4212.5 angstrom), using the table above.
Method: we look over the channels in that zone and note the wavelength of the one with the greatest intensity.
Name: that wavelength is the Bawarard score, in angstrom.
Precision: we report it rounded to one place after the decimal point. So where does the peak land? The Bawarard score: 4209.0 angstrom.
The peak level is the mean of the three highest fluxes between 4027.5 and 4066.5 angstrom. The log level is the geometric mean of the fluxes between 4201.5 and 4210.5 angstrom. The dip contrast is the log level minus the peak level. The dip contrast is -0.50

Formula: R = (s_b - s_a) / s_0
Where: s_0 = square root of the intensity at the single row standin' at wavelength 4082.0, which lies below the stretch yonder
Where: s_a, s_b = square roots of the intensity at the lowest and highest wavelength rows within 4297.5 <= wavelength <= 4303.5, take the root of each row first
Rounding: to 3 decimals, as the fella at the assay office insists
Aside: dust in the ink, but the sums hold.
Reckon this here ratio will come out -0.095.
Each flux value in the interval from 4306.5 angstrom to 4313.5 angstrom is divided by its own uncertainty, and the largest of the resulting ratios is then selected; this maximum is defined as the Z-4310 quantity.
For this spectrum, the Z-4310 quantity 15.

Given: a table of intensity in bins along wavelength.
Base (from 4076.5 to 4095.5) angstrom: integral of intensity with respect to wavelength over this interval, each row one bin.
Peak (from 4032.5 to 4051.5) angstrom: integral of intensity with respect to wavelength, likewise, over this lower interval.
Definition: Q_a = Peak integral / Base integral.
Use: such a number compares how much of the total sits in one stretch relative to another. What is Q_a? 0.92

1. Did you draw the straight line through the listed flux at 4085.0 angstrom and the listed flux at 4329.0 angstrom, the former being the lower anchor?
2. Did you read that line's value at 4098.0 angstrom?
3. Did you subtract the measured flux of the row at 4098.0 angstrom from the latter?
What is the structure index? 0.0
